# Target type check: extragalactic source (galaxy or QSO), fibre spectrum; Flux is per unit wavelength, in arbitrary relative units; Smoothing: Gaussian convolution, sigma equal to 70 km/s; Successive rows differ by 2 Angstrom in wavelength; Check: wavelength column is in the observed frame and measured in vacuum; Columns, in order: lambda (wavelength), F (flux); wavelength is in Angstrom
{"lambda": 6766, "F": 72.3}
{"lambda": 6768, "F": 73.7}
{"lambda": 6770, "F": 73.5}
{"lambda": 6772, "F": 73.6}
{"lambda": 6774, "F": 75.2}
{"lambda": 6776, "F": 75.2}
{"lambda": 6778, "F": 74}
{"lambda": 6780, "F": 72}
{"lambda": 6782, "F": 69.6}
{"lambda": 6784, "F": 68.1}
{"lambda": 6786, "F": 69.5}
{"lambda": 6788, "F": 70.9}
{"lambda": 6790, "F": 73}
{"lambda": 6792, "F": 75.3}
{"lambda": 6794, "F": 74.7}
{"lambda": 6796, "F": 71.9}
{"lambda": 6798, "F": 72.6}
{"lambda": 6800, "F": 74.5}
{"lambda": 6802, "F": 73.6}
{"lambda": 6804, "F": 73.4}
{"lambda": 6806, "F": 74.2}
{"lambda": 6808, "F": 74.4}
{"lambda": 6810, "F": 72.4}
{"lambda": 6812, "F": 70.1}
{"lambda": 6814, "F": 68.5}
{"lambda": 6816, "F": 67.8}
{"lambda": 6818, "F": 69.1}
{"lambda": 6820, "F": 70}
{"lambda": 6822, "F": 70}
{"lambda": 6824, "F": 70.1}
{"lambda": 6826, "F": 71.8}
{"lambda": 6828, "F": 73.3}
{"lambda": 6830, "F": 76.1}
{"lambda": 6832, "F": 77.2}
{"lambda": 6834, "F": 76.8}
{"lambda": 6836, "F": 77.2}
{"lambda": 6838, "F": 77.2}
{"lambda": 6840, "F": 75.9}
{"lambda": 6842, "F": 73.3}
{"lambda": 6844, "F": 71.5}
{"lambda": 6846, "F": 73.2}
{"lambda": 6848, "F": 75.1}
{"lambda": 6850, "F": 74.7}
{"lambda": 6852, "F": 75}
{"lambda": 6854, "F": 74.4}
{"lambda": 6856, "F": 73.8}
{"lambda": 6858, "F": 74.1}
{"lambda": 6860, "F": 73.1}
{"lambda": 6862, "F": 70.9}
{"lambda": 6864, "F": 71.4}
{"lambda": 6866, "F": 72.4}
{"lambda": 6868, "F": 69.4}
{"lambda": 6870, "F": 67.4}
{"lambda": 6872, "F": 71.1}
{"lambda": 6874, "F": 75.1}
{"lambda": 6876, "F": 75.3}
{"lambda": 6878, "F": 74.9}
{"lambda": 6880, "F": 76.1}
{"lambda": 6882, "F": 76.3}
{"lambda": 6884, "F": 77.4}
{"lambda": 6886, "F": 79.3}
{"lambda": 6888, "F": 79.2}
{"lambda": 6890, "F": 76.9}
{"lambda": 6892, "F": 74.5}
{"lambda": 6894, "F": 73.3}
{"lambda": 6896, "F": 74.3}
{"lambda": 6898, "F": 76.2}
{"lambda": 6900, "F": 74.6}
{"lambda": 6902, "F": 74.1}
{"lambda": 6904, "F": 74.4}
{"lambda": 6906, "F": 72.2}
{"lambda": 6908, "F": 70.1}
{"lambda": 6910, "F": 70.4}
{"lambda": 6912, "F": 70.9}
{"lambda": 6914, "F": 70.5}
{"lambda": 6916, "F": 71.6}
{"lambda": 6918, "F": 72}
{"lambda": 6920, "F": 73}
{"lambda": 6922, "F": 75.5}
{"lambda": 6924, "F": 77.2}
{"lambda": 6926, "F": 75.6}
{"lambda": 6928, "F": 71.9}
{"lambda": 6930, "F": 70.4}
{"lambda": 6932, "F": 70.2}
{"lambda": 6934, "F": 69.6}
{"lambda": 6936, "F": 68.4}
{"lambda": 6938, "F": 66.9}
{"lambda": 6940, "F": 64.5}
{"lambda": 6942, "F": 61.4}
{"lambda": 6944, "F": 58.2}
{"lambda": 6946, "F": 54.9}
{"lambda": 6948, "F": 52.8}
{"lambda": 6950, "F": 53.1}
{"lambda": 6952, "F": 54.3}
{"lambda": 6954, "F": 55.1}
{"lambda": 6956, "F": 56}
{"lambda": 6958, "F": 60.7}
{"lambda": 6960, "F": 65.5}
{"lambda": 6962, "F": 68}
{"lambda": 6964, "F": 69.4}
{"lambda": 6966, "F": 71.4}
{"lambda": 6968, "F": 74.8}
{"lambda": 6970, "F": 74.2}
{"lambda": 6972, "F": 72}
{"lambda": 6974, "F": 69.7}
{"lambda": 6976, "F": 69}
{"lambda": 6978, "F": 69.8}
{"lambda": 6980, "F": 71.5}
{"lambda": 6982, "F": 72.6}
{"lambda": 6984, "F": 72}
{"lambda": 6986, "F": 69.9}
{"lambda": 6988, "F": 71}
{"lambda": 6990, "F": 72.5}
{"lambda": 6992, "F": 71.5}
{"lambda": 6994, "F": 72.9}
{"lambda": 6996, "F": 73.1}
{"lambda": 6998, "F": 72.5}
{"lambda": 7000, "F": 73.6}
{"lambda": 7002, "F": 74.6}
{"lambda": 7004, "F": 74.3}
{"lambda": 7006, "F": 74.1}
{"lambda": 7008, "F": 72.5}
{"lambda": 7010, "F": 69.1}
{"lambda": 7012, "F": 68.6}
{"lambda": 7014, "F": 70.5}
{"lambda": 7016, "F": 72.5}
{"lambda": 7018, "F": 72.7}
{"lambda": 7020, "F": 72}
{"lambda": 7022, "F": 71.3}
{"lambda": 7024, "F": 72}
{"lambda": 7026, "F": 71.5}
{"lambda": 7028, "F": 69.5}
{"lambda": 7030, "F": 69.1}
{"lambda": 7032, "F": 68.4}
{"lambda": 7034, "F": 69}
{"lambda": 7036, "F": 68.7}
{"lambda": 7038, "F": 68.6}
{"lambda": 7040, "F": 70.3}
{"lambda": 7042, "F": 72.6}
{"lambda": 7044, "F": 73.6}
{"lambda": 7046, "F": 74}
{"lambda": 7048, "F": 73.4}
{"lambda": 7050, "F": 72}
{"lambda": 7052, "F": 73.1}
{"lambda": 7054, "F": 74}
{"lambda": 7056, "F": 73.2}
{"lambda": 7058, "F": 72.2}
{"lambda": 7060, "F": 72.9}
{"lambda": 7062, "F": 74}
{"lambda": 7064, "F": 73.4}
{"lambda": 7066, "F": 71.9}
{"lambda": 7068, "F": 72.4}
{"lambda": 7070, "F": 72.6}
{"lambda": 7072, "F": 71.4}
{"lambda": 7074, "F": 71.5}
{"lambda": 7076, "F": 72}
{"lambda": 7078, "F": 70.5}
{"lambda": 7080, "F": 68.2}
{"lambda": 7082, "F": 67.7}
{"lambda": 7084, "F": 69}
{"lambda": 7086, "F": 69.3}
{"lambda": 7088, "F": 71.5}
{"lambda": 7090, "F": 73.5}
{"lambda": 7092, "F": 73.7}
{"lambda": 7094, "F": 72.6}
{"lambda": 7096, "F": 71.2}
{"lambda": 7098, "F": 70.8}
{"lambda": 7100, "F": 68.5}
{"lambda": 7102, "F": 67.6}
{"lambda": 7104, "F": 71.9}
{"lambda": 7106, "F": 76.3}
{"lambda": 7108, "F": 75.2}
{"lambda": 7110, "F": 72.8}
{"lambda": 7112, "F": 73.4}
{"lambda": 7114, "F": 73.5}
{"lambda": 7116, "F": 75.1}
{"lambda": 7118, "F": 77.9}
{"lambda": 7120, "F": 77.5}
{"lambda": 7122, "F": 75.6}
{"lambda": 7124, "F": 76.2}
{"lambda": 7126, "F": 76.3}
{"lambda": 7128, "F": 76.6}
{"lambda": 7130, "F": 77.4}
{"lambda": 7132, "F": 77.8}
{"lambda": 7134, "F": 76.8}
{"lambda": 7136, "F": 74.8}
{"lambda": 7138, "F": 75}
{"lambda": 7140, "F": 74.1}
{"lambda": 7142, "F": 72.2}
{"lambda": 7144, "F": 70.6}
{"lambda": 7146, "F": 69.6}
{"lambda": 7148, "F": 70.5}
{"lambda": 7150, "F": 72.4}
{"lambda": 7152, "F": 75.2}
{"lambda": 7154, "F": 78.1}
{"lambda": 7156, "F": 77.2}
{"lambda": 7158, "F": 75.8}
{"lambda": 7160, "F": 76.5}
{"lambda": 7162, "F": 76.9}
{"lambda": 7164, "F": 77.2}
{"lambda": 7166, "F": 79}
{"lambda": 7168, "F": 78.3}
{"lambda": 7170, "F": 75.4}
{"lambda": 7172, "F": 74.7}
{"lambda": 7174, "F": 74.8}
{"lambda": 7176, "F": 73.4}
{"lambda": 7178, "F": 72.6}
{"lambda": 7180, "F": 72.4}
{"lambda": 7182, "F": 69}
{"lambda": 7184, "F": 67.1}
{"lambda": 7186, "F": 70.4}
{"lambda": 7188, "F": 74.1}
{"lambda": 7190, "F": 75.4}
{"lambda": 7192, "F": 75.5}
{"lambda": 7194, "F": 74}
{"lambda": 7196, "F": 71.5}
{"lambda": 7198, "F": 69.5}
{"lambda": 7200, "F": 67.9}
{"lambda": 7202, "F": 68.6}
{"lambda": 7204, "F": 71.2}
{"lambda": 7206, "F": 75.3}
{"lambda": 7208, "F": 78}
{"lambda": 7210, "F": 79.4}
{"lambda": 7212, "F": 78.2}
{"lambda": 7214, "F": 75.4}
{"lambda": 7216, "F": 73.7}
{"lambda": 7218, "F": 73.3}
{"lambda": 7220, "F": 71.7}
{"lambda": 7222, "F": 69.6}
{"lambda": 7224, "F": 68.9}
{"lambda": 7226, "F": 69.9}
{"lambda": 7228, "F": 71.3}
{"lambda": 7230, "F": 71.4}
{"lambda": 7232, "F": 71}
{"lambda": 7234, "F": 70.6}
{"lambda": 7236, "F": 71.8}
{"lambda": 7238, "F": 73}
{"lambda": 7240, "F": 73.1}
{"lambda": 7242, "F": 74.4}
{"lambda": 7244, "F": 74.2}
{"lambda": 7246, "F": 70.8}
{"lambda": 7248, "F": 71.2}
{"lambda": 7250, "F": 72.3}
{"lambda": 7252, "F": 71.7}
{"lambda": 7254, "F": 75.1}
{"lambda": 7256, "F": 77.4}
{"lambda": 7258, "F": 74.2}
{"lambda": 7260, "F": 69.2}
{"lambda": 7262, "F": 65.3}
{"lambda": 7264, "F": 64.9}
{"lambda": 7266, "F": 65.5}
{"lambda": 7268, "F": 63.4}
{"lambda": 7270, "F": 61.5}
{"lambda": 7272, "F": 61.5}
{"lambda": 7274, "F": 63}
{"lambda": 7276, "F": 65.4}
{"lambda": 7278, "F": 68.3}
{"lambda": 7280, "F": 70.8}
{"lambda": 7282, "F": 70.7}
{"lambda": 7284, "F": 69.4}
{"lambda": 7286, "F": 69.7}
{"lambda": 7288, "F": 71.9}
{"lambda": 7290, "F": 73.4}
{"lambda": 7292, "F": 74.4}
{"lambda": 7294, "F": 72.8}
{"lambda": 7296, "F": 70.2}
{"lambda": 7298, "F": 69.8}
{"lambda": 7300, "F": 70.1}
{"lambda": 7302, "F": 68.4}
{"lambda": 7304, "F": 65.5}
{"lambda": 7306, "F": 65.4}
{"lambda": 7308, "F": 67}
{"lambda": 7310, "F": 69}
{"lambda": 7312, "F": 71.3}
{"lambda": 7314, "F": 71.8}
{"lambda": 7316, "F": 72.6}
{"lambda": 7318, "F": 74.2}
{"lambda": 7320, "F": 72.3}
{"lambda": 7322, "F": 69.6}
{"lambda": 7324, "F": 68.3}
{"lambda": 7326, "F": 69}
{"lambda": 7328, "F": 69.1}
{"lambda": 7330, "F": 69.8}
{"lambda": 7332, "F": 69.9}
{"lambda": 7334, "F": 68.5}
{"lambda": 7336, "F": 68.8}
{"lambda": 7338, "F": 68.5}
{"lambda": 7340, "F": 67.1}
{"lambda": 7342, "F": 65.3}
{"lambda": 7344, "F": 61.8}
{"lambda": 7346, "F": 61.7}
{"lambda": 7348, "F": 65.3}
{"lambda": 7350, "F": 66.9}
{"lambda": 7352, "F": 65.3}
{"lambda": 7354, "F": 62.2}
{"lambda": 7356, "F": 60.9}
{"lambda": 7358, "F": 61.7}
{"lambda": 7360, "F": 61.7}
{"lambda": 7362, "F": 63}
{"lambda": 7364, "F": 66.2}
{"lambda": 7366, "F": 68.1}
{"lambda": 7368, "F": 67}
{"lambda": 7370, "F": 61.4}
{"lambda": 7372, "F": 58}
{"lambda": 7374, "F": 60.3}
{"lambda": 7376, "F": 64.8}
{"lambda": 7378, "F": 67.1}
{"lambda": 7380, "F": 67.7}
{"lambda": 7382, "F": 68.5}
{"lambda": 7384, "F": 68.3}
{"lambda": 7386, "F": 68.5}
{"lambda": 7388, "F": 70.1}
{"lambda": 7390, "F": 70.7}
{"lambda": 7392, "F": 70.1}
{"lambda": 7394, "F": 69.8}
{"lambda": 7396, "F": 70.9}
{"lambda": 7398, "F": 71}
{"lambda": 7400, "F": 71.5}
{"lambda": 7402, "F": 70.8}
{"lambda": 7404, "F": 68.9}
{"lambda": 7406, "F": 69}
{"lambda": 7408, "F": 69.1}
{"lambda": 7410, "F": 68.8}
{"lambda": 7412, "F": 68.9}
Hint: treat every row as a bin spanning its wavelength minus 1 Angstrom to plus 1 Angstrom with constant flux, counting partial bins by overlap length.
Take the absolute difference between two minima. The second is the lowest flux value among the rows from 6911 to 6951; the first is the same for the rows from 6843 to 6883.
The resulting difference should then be 15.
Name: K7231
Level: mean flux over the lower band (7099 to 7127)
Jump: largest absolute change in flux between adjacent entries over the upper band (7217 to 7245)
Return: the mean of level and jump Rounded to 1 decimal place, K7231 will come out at 38.1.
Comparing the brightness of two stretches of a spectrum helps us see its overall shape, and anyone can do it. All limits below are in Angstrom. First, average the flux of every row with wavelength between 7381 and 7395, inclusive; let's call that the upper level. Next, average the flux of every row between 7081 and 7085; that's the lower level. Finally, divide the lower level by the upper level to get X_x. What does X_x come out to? 0.984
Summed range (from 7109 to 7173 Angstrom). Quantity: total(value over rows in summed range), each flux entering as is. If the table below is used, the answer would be 2410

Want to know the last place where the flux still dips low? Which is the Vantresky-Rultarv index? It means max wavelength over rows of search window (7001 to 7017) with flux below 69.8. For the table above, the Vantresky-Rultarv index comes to 7012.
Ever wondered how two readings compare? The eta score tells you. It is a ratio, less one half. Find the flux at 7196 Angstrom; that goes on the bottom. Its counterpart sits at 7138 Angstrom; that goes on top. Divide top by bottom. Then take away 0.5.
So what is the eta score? 0.549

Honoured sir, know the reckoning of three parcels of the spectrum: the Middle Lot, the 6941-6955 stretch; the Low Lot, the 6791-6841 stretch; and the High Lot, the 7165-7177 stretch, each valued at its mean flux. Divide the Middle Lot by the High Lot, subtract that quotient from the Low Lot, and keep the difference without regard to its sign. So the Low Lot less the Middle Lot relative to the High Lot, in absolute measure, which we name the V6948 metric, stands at 72.4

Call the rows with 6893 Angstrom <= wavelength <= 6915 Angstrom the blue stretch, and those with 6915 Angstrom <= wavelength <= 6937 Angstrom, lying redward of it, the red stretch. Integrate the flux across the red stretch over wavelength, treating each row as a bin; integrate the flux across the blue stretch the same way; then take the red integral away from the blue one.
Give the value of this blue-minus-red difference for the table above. 11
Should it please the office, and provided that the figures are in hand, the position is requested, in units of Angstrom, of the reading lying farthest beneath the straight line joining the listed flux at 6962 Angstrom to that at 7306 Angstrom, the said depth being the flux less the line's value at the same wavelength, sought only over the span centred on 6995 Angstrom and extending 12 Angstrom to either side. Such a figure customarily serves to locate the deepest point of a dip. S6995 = 6986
